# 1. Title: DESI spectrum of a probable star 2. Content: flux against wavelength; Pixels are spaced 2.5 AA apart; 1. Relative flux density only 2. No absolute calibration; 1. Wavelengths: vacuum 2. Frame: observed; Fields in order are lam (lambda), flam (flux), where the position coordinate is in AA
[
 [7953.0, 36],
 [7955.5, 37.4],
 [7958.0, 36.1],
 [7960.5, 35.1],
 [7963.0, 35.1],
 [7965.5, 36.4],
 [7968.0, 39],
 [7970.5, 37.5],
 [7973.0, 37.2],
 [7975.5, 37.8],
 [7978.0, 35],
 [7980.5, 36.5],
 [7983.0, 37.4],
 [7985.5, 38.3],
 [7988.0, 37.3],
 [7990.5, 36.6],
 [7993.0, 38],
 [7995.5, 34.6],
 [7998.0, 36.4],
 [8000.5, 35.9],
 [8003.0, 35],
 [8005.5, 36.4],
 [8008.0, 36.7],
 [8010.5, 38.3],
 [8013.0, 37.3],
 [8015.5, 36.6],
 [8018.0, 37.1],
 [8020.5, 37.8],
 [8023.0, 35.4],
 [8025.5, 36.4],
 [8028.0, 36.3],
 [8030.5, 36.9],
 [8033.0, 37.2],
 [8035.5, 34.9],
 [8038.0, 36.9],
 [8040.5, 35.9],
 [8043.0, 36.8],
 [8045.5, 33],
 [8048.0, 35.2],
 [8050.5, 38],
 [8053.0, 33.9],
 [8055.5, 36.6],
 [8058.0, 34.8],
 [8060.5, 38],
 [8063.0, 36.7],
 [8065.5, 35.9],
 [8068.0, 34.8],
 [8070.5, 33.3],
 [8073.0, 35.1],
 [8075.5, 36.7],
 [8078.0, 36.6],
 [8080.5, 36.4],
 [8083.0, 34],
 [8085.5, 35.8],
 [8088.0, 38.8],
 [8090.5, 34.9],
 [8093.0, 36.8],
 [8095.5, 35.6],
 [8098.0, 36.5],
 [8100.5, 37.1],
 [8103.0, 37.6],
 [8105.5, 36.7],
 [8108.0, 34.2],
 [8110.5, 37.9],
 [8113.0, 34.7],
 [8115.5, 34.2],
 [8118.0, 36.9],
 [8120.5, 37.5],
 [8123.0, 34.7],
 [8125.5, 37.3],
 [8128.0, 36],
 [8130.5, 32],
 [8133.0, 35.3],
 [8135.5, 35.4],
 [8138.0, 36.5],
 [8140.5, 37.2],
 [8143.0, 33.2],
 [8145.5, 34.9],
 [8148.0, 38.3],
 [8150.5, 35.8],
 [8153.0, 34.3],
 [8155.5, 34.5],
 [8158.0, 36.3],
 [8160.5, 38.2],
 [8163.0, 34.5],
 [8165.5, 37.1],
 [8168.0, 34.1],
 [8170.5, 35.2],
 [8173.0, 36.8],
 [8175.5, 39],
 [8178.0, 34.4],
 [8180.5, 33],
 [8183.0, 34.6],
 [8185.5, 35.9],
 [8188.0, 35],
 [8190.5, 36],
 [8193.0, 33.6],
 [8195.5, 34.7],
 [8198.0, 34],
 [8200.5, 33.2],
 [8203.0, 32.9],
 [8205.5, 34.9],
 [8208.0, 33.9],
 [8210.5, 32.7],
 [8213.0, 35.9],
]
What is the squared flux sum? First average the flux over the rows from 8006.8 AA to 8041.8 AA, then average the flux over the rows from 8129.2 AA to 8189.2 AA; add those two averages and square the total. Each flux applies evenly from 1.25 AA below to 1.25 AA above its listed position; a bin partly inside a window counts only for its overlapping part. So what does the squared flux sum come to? 5209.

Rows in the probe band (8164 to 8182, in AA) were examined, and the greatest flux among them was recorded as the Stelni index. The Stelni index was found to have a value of 39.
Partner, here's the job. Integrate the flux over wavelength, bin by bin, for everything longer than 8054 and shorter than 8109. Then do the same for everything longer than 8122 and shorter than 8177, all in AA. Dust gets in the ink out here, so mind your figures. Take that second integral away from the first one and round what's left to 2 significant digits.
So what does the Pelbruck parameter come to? 16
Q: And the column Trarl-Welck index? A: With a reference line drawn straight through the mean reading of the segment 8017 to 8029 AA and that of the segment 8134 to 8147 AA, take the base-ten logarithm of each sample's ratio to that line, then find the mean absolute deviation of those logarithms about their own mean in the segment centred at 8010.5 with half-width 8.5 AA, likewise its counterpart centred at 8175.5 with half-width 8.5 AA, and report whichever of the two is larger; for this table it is 0.018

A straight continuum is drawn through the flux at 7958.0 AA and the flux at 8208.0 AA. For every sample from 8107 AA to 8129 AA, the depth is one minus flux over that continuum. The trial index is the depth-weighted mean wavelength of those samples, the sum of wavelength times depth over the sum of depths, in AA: 8120.3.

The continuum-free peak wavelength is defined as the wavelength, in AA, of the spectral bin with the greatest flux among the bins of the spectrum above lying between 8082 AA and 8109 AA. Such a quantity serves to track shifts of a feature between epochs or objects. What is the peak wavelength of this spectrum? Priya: 8088.0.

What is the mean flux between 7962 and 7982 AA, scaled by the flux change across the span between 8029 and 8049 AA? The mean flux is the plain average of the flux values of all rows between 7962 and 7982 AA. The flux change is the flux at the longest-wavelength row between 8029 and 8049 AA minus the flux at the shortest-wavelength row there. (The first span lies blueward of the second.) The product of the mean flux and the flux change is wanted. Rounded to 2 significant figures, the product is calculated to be -63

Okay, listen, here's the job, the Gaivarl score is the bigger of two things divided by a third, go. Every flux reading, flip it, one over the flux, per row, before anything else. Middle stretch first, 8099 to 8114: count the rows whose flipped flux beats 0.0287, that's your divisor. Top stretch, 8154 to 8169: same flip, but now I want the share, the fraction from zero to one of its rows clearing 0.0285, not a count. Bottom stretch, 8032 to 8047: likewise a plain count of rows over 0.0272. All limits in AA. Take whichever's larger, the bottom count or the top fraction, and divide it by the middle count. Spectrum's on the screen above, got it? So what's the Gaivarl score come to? 1.50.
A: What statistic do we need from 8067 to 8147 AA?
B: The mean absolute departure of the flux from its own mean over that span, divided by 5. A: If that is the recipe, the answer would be 0.25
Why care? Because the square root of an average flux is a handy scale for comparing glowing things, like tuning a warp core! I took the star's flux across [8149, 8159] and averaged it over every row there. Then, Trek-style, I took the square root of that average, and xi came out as 5.94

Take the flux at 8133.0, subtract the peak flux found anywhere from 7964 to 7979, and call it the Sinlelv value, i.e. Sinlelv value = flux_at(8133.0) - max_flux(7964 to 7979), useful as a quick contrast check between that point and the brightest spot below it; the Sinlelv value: -3.7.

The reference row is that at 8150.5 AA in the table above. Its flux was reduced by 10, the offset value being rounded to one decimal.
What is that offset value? 25.8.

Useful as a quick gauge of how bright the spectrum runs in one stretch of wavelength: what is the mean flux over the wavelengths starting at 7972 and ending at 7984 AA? 36.8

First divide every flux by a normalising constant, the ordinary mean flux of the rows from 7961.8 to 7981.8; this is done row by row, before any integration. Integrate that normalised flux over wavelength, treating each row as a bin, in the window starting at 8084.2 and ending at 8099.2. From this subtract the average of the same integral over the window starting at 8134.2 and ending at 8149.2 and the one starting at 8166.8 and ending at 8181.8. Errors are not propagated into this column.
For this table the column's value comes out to 0.30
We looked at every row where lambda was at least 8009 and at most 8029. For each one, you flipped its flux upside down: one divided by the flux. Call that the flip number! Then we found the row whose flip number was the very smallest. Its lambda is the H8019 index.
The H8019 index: 8010.5 AA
